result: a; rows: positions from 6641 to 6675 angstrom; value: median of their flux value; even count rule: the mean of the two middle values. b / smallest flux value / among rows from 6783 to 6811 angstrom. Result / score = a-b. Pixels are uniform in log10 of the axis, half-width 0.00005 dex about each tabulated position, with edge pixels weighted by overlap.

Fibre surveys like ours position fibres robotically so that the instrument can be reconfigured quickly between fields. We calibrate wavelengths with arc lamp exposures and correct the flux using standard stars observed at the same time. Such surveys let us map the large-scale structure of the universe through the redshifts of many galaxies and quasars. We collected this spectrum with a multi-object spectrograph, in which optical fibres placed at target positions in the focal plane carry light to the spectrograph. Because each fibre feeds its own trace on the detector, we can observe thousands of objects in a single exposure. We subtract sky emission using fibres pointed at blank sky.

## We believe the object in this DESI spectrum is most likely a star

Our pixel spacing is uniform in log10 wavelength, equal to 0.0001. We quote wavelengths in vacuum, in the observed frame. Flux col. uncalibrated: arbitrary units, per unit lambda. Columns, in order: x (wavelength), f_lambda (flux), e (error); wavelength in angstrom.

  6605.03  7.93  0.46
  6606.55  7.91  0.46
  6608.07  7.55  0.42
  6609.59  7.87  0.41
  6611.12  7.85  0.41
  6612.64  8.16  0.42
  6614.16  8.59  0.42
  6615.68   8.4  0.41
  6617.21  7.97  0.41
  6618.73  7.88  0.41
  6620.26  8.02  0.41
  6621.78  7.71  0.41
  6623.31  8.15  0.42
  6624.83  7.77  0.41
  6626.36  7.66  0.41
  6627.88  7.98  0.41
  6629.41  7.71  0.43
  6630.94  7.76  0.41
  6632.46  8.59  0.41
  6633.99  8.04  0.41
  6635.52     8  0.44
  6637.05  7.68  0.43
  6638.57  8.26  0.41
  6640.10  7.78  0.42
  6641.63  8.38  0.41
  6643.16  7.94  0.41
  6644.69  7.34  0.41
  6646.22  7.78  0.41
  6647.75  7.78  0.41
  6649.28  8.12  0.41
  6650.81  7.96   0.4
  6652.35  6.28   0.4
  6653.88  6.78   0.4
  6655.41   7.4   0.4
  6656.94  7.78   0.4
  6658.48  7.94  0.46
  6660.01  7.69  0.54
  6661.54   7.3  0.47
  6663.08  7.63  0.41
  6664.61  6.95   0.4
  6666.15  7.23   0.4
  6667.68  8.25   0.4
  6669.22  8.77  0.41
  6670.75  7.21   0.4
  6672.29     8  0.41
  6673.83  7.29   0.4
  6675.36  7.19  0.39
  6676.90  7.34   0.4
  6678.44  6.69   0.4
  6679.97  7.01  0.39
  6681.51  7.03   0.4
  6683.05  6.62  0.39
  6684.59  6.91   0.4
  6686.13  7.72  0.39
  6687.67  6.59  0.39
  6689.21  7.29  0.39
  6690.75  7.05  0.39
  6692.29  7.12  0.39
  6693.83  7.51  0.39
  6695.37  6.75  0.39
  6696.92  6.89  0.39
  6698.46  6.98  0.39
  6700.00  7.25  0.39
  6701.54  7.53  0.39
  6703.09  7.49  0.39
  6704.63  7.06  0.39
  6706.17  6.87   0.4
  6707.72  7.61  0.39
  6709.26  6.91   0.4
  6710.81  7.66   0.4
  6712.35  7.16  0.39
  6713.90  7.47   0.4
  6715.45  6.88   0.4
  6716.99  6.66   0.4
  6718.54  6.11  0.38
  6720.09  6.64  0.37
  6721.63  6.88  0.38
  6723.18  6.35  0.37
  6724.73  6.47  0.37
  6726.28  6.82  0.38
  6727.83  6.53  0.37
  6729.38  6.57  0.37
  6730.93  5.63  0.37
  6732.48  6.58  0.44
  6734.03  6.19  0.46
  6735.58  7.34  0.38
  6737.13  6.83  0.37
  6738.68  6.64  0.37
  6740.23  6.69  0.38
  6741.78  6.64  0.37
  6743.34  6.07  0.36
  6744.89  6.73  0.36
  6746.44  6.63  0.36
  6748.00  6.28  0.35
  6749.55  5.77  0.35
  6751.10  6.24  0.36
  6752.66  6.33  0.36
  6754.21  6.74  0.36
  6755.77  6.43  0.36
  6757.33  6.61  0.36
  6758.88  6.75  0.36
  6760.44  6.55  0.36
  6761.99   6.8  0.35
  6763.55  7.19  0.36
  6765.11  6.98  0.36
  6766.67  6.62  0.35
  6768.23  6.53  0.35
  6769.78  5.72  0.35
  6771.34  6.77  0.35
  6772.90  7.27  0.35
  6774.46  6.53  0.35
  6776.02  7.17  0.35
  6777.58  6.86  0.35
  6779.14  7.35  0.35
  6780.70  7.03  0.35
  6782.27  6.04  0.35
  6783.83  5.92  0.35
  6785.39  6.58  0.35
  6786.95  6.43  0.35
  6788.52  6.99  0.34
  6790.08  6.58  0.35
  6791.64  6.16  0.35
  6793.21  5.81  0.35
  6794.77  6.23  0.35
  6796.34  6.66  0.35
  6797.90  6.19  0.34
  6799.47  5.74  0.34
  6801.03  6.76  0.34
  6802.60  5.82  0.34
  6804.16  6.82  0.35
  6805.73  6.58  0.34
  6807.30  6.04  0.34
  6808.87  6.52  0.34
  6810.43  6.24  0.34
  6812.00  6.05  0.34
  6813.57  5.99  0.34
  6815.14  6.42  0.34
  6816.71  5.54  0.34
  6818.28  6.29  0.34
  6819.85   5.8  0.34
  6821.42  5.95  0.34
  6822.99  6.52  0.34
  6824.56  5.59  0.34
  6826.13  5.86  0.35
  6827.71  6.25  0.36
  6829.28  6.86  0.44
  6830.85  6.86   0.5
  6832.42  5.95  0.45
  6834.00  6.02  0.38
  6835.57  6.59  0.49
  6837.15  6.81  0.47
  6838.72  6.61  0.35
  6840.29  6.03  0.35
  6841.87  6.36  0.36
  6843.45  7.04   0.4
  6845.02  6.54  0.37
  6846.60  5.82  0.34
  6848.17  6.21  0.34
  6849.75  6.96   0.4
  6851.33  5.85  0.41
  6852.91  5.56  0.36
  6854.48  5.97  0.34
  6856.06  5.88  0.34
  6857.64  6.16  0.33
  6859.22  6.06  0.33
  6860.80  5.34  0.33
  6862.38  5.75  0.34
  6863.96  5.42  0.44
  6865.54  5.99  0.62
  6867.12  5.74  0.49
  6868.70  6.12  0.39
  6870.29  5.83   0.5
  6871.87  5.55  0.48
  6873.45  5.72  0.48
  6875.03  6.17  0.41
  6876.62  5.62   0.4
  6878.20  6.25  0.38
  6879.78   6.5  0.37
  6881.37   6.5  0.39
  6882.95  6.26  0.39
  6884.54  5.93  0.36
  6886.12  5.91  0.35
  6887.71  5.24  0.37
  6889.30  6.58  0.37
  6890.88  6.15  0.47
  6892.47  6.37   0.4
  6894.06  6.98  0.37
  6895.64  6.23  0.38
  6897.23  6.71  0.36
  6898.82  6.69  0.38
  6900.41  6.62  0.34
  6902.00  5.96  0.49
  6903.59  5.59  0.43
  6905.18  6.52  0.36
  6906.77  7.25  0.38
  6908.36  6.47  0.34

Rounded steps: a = 7.7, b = 5.74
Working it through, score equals 2.0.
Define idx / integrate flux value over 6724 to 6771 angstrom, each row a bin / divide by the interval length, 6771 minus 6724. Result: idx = 6.5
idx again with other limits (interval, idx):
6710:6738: 6.7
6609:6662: 7.8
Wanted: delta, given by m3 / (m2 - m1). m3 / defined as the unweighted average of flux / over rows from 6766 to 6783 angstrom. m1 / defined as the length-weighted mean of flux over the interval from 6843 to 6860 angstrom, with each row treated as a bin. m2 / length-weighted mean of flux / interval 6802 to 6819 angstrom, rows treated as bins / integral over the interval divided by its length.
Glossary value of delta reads 156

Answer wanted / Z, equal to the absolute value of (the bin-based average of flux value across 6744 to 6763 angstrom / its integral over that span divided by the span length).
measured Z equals 6.5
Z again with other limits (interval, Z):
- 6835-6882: 6.1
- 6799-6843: 6.3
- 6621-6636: 7.9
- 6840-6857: 6.2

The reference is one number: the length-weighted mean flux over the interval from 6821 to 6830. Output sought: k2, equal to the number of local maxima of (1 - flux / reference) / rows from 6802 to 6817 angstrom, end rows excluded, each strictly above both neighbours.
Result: 2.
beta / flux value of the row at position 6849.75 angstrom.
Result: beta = 6.96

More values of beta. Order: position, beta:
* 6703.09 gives 7.49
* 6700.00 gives 7.25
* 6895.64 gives 6.23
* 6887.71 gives 5.24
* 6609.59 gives 7.87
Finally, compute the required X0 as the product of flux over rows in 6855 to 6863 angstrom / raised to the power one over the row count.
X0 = 5.83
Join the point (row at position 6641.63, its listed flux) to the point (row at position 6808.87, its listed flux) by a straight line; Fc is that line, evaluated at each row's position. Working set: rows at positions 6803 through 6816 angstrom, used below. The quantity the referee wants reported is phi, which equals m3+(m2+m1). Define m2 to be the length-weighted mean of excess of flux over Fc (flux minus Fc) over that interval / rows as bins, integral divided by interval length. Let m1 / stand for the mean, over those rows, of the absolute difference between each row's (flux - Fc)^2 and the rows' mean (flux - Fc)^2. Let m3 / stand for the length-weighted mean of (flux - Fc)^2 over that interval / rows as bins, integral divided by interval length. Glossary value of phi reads 0.01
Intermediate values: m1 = 0.09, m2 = -0.20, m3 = 0.1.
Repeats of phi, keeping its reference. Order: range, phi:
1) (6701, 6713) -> 0.07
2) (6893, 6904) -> 2.50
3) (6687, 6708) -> 0.21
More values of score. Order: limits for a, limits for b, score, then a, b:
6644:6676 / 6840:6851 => 1.8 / 7.6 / 5.82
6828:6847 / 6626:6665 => 0.3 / 6.6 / 6.28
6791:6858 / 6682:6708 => -0.4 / 6.2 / 6.59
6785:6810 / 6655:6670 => -0.5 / 6.5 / 6.95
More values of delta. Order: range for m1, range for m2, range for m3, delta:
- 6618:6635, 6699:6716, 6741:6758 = -10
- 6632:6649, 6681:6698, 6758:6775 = -7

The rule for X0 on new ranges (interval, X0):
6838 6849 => 6.36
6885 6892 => 5.95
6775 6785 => 6.71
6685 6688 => 7.13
